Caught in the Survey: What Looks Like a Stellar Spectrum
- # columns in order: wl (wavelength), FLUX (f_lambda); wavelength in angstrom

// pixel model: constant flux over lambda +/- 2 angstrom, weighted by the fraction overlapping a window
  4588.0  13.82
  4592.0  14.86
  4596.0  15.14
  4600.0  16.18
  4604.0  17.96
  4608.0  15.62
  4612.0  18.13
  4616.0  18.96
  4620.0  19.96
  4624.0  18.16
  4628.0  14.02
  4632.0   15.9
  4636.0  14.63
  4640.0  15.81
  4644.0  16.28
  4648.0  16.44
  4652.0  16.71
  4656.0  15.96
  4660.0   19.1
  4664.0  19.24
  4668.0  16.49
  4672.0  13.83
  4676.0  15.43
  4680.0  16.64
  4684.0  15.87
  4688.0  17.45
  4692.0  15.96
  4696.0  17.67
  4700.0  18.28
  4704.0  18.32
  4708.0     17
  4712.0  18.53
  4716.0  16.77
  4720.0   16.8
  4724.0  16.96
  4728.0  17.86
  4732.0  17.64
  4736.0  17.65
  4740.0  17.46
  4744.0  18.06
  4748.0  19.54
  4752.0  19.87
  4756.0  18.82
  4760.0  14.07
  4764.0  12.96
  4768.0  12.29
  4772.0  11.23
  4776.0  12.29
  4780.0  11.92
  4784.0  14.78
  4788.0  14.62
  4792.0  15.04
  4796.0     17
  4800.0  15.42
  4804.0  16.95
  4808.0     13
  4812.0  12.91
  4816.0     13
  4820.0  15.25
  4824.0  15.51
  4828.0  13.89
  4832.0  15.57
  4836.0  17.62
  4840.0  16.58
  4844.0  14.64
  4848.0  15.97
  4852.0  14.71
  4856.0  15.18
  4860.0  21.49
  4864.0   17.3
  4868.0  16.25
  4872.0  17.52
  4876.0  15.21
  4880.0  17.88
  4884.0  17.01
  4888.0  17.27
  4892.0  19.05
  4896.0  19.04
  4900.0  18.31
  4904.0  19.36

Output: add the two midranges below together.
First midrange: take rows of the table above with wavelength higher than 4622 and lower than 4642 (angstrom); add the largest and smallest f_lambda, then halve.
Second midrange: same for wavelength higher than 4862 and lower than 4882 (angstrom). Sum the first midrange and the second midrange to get 32.6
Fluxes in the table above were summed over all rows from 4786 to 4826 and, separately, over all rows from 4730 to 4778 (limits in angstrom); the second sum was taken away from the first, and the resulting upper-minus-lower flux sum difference -43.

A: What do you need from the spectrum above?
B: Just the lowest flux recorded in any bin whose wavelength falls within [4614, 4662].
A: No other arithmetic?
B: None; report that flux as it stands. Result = 14.02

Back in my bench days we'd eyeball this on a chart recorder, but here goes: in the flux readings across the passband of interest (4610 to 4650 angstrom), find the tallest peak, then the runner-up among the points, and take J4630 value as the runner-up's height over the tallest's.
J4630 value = 0.950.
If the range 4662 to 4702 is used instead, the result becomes 0.950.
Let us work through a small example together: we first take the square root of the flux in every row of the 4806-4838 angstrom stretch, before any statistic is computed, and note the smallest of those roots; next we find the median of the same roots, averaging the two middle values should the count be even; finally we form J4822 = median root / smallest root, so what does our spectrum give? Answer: 1.06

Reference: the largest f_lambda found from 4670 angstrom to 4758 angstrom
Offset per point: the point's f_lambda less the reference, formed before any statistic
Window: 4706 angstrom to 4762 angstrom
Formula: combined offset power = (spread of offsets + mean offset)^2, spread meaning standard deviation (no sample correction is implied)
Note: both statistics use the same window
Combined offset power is 0.7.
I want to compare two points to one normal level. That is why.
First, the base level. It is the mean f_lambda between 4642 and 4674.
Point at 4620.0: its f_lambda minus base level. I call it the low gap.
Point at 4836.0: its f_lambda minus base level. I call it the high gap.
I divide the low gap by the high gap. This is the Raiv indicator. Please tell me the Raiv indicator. 3.7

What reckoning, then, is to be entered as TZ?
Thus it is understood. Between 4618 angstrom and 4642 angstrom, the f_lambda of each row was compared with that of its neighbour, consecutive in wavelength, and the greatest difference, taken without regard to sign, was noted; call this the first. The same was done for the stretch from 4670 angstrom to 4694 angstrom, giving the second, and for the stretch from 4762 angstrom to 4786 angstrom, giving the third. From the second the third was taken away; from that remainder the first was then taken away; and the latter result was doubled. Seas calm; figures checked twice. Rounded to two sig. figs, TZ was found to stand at -11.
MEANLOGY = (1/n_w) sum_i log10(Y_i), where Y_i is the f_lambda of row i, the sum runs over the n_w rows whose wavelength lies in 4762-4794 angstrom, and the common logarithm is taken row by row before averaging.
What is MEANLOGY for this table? 1.12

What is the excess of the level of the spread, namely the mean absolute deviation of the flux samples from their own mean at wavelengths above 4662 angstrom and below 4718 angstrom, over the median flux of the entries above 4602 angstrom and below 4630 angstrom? -17.0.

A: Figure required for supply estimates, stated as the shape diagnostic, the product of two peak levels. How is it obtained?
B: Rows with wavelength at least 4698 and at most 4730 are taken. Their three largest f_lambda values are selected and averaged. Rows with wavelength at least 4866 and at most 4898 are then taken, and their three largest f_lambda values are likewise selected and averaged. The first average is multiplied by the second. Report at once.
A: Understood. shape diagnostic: 343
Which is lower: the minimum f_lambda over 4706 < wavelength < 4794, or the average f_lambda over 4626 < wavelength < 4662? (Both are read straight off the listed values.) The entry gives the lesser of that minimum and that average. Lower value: 11.2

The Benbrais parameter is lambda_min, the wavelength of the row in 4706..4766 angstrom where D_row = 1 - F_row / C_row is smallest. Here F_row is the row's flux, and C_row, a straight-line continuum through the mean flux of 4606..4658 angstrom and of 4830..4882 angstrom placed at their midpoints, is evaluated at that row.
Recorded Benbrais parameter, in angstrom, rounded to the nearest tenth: 4752.0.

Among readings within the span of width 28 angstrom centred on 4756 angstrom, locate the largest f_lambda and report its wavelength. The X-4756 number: 4752.0 angstrom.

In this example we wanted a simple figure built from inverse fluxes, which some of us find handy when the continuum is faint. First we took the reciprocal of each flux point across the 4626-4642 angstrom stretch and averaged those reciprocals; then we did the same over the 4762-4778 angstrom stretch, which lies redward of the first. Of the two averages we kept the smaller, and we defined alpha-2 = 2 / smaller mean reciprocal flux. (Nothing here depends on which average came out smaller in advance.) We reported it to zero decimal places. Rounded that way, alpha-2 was 30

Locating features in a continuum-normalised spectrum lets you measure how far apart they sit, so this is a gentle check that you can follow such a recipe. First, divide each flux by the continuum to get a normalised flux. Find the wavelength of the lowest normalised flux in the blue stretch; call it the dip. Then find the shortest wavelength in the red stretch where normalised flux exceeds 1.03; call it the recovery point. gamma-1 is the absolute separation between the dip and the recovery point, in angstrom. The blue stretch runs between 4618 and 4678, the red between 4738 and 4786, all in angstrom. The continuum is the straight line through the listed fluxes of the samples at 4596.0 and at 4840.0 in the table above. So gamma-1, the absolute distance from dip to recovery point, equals 68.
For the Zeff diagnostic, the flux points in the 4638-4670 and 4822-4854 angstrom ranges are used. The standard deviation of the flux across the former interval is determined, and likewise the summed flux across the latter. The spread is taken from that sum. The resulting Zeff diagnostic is 123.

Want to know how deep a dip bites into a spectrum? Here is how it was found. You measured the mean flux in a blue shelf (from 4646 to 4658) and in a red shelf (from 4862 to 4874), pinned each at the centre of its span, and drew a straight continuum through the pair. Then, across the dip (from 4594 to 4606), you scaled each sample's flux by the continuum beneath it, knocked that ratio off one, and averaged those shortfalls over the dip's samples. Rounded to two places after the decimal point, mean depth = -0.01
